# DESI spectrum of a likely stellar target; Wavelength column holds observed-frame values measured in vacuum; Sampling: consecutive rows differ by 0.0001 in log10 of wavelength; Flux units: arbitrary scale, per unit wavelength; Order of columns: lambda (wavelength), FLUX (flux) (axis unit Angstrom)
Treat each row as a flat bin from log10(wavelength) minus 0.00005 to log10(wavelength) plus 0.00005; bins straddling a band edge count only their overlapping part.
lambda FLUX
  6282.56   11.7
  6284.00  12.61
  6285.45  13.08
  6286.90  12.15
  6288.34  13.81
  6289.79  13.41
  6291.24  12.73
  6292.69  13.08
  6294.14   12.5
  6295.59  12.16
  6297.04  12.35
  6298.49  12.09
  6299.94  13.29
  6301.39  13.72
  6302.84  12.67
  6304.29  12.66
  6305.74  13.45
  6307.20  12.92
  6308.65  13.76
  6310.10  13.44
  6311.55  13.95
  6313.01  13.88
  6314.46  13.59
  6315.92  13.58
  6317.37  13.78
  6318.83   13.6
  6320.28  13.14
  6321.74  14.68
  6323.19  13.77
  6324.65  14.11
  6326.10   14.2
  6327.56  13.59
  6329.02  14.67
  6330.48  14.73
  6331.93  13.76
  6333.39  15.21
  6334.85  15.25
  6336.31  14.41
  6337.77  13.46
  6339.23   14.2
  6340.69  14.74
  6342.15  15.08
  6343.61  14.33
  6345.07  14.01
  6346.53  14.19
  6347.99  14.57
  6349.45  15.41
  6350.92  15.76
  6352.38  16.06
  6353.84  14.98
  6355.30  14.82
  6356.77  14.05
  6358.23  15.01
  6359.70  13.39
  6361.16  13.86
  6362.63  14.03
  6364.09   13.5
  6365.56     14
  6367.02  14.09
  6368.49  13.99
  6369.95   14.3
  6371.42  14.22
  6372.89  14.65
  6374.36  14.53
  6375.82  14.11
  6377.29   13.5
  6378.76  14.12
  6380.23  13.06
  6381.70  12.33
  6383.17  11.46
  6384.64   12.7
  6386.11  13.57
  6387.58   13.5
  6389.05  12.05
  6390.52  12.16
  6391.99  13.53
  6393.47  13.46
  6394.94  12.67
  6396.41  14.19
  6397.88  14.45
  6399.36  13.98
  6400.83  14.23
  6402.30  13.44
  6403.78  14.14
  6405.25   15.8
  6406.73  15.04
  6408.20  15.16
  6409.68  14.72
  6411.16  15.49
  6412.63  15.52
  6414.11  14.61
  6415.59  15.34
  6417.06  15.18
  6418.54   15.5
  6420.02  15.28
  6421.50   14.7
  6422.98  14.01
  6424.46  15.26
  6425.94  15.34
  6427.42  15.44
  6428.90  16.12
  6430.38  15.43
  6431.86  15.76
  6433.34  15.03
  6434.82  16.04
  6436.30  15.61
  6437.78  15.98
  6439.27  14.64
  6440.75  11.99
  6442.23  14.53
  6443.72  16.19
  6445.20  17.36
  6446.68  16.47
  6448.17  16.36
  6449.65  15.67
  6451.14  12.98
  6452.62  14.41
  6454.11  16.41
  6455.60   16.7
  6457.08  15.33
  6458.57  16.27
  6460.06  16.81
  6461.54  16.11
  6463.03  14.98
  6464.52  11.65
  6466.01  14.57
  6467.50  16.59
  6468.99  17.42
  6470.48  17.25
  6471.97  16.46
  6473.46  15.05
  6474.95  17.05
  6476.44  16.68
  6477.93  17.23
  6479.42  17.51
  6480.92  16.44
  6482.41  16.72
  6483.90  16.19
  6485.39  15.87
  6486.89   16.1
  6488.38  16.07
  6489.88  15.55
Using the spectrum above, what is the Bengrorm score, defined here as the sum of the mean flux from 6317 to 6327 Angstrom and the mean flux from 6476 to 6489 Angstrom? 30.4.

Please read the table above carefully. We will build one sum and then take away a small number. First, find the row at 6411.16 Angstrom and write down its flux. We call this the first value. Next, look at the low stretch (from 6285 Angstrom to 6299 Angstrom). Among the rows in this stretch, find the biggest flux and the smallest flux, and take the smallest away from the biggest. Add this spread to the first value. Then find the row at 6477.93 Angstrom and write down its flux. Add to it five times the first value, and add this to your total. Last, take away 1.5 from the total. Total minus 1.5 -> 110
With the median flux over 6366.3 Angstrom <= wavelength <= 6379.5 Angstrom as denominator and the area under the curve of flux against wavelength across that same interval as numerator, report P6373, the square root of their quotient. 3.64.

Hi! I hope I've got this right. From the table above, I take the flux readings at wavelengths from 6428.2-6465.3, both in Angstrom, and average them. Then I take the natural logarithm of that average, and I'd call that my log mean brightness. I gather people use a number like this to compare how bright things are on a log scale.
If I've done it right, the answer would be 2.73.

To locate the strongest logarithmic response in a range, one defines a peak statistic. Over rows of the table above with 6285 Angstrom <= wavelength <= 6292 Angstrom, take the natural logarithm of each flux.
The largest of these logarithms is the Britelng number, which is 2.63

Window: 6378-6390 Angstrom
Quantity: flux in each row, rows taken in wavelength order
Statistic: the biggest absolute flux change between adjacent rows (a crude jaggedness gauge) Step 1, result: 1.45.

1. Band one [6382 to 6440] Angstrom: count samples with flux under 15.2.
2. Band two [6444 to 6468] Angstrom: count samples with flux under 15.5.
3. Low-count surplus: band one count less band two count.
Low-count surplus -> 18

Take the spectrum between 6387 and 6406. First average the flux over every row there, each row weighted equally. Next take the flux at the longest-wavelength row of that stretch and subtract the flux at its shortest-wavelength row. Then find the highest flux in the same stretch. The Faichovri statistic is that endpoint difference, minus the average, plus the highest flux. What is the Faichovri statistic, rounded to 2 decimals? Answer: 4.44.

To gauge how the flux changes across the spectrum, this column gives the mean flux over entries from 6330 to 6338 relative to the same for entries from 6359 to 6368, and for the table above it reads 1.05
